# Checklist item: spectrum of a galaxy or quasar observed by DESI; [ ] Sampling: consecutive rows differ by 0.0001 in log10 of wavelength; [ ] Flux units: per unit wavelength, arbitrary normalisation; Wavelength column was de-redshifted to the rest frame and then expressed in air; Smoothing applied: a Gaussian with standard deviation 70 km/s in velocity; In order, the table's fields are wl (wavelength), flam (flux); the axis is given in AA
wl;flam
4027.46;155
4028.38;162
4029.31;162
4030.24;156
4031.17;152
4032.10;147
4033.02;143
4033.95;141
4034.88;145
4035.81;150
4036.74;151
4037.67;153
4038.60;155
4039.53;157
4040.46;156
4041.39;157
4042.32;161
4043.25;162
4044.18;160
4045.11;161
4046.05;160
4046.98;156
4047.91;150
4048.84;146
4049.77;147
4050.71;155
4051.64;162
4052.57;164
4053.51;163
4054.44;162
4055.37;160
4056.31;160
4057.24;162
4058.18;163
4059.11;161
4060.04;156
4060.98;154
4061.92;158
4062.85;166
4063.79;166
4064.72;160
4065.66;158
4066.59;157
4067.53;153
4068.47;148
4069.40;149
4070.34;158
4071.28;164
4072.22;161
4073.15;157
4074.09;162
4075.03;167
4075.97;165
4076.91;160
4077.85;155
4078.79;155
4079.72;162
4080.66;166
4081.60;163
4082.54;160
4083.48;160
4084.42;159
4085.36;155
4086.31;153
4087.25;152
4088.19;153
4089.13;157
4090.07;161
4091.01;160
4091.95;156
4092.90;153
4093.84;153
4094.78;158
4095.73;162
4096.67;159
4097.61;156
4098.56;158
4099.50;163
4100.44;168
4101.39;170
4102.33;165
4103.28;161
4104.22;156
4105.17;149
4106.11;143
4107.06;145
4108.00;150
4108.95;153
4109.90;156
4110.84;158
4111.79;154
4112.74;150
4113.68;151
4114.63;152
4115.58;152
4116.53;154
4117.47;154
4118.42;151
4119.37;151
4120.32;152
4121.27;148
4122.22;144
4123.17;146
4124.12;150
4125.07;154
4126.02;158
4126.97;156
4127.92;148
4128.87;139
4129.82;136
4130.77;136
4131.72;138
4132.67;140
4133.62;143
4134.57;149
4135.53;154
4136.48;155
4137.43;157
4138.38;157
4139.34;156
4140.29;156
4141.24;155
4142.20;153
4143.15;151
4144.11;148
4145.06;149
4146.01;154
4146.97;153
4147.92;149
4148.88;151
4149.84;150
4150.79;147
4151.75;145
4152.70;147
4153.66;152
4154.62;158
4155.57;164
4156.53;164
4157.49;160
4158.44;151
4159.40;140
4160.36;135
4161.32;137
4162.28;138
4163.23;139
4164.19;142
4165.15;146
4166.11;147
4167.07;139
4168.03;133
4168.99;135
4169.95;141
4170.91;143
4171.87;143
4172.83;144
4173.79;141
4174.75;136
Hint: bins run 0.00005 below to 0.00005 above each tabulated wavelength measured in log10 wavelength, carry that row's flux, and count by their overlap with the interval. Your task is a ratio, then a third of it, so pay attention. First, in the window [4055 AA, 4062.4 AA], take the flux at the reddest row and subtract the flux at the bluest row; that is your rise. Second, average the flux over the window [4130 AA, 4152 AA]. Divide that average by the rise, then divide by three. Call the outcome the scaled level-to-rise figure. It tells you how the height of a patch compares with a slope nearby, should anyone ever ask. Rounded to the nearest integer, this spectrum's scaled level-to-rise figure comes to -25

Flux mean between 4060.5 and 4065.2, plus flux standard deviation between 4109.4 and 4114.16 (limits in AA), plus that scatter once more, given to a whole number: 167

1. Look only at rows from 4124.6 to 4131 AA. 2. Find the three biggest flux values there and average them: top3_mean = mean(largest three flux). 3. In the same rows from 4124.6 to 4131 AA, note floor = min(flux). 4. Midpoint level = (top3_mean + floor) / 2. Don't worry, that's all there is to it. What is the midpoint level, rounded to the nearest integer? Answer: 146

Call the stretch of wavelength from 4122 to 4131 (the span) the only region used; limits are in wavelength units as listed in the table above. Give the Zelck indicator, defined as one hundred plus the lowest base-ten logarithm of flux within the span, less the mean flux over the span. -45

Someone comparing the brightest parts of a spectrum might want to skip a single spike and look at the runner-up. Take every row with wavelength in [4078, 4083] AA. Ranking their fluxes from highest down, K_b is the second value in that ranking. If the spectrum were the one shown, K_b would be 163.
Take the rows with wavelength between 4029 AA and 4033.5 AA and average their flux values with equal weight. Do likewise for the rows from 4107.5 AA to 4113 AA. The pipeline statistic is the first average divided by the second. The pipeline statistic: 0.99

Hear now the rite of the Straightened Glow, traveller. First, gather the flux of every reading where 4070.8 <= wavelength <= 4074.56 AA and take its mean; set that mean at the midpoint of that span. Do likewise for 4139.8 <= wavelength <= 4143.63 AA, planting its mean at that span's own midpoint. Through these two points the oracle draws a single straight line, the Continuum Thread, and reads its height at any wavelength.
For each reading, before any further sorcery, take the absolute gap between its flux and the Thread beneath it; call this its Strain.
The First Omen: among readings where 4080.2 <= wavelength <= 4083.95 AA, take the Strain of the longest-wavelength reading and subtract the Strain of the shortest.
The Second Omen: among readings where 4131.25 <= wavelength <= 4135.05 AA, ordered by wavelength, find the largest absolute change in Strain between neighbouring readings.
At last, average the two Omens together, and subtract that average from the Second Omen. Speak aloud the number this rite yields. 5.9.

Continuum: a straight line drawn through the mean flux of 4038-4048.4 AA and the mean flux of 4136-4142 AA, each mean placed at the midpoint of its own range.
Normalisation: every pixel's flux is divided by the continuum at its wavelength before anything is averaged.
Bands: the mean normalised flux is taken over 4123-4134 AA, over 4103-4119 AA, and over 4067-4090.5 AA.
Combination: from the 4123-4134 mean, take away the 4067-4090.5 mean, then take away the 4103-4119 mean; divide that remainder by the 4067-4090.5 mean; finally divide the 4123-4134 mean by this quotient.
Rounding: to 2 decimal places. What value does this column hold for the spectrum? -0.89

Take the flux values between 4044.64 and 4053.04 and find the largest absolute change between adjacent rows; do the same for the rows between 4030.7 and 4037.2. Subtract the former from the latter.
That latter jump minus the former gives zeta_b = -3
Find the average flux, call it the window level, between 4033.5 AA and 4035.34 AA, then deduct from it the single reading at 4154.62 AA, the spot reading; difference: -15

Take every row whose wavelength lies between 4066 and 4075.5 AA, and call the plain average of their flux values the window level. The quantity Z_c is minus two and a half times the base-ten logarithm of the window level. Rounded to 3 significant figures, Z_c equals -5.49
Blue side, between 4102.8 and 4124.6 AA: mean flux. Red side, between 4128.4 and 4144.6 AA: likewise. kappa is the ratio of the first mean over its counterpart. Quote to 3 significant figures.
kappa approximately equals 1.02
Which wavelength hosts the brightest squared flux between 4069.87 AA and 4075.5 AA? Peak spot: 4075.03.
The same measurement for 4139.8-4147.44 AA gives 4140.29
